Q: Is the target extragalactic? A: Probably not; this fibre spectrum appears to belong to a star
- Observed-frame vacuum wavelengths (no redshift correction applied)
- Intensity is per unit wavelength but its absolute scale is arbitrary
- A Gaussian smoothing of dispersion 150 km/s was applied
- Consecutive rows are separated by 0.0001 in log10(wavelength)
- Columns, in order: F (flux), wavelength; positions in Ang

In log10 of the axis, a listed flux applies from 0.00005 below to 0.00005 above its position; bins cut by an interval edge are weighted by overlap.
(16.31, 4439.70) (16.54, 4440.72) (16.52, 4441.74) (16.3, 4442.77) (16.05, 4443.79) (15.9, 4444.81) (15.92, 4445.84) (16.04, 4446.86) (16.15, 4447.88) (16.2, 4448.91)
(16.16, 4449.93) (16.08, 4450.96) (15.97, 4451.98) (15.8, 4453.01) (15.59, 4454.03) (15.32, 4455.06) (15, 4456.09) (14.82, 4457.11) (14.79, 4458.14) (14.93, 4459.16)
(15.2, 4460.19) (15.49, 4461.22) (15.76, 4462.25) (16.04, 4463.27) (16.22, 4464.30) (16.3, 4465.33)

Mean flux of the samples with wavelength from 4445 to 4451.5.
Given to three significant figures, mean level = 16.1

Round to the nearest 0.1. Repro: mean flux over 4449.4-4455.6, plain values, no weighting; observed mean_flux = 15.8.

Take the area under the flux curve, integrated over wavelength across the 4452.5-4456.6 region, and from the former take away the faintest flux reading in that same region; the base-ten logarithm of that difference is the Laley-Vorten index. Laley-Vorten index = 1.68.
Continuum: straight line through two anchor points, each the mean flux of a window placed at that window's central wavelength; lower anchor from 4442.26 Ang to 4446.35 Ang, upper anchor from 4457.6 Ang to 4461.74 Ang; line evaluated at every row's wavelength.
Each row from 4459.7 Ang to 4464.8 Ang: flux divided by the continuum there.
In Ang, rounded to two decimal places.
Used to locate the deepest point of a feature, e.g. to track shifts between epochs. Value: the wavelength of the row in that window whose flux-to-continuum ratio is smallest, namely 4460.19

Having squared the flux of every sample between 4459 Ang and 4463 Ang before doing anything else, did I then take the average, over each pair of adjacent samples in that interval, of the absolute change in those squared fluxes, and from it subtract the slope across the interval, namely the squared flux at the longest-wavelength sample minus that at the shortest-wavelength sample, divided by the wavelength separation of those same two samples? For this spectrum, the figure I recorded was 0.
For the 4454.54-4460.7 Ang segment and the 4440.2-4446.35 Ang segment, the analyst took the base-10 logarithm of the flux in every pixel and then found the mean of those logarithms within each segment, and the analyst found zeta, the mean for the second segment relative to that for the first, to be 1.03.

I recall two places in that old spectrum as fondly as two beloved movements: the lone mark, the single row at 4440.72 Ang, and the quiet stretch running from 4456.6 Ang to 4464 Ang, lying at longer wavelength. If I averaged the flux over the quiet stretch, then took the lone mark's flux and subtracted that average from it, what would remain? 1.2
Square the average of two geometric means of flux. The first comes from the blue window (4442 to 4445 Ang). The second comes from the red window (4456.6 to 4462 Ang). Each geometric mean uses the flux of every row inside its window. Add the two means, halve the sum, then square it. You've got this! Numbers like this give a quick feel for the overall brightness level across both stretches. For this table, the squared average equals 242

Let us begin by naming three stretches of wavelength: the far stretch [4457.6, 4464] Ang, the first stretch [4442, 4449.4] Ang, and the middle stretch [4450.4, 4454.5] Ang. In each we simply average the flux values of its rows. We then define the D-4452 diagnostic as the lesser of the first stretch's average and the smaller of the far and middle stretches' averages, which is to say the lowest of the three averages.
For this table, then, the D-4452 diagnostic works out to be 15.4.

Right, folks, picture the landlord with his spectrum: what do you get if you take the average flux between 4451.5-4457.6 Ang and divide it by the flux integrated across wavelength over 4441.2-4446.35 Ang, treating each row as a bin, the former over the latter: 0.19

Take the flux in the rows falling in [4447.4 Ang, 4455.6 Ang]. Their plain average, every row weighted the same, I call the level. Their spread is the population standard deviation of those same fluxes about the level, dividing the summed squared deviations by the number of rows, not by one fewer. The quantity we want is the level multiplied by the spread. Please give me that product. 4.7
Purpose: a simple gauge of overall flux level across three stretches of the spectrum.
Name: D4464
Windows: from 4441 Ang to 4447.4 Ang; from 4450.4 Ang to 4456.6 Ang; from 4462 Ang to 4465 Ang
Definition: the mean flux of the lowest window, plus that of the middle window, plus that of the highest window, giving 47.8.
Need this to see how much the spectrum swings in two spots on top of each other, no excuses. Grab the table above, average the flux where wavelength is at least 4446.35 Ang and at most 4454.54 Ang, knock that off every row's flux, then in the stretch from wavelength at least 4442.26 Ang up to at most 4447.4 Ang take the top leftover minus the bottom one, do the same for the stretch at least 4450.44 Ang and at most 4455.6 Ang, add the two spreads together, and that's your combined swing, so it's 1.2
